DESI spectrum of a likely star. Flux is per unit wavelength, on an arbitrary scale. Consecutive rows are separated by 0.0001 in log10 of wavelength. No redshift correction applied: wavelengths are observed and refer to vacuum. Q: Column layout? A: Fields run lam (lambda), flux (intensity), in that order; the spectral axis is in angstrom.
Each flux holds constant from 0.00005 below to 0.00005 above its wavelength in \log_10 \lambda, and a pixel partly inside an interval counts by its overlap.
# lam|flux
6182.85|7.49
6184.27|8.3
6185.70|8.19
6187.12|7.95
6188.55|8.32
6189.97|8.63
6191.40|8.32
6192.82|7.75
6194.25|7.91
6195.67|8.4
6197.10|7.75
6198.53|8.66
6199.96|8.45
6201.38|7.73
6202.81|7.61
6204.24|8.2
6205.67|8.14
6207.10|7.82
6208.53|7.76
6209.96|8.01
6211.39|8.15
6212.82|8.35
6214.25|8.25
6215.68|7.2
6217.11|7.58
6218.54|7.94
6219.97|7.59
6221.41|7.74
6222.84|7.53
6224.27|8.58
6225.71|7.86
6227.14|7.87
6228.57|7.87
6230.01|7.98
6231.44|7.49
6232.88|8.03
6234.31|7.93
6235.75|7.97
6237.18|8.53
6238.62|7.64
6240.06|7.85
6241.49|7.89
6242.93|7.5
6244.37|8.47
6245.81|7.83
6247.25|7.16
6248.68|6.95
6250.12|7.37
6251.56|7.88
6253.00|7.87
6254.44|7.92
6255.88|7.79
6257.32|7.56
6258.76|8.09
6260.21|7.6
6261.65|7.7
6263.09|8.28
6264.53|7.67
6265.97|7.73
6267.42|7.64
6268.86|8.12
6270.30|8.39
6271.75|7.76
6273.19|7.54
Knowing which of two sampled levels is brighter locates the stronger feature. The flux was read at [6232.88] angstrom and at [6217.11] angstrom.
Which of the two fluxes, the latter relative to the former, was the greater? 8.03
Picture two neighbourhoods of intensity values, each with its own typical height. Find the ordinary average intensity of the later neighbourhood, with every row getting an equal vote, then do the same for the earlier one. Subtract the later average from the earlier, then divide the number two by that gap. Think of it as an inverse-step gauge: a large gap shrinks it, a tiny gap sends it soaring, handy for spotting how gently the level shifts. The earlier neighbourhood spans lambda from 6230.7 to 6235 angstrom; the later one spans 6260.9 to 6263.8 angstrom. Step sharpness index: -12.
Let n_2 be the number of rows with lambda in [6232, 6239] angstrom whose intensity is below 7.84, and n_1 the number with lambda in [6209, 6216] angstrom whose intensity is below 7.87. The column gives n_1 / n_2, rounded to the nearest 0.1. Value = 1.0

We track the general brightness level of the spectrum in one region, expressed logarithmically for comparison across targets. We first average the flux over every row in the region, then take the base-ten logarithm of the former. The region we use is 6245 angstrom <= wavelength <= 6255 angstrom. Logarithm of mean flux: 0.879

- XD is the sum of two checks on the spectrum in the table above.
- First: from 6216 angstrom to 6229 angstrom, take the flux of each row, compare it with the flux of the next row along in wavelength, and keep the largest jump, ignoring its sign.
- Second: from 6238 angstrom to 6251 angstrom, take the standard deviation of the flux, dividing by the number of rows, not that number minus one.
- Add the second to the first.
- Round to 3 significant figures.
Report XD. 1.48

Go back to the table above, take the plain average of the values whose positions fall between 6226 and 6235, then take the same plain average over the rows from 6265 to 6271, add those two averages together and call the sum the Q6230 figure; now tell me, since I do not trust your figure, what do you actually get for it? 15.8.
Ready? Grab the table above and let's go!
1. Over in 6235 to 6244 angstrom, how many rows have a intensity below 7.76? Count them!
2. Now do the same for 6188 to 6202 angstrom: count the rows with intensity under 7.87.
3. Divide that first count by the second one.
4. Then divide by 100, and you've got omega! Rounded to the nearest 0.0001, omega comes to 0.0067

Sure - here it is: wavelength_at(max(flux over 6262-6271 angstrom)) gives 6270.30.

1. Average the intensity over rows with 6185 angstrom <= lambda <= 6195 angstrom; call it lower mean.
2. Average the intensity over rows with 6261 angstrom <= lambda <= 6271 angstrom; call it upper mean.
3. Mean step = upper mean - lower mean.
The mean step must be -0.22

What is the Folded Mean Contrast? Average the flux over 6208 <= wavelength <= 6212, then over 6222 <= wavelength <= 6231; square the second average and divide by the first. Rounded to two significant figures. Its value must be 7.9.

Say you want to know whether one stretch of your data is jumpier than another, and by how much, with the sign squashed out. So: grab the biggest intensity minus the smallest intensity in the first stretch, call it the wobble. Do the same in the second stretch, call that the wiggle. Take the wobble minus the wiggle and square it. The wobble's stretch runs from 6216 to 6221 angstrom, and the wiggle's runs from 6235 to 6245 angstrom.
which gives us 0.4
